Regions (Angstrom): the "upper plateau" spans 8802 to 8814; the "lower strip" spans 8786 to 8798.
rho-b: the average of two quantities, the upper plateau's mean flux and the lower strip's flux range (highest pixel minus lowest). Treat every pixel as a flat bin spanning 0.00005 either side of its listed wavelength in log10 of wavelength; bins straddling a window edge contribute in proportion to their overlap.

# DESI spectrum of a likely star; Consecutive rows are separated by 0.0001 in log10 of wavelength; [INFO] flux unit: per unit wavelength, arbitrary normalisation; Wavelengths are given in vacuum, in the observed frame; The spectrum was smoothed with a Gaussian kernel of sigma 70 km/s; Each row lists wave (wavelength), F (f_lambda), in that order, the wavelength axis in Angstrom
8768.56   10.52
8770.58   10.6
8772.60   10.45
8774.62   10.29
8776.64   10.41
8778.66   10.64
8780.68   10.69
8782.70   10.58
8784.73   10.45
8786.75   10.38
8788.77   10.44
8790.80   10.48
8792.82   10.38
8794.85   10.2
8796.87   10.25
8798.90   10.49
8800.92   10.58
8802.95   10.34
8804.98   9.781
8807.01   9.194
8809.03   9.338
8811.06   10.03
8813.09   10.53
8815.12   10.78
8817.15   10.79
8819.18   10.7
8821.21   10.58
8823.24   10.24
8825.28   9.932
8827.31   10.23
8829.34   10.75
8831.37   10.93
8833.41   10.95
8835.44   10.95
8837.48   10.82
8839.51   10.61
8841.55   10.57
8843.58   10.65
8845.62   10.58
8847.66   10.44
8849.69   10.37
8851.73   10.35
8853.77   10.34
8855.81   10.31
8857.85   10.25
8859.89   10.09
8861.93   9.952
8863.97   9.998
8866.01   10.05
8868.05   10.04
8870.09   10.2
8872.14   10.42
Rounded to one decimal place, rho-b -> 5.1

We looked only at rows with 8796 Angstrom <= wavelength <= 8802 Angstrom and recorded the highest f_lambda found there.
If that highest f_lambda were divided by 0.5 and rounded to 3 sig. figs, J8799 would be 21.2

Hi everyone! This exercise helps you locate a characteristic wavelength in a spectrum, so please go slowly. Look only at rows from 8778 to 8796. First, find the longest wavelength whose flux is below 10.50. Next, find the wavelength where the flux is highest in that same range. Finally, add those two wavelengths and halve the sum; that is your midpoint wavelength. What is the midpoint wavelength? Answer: 8787.8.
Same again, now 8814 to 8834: 8830.4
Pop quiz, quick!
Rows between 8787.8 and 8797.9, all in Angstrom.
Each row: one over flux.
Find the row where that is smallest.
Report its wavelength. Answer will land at 8790.80 Angstrom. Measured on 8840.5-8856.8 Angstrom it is 8843.58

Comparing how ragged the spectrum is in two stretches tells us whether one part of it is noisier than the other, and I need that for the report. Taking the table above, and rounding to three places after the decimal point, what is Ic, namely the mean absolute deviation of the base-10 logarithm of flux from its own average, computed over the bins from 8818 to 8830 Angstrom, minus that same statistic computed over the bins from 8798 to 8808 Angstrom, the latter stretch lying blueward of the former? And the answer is -0.009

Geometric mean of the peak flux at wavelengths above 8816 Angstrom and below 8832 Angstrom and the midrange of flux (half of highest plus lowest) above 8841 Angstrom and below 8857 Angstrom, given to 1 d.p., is 10.7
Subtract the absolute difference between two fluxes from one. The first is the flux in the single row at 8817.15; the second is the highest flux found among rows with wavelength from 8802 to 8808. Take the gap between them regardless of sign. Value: 0.55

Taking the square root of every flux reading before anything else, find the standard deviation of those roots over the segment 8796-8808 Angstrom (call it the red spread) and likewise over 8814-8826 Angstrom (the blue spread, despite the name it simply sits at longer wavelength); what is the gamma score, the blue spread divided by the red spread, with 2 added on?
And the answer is 2.64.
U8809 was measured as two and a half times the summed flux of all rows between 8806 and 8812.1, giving 71.4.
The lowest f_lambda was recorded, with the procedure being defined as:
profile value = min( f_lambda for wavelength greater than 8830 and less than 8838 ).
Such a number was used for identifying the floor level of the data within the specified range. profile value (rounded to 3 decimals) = 10.820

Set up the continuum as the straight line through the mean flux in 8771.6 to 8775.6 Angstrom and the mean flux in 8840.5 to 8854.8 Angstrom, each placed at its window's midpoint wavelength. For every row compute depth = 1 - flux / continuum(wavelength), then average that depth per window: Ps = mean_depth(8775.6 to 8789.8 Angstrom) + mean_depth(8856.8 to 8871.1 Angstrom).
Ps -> 0.027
